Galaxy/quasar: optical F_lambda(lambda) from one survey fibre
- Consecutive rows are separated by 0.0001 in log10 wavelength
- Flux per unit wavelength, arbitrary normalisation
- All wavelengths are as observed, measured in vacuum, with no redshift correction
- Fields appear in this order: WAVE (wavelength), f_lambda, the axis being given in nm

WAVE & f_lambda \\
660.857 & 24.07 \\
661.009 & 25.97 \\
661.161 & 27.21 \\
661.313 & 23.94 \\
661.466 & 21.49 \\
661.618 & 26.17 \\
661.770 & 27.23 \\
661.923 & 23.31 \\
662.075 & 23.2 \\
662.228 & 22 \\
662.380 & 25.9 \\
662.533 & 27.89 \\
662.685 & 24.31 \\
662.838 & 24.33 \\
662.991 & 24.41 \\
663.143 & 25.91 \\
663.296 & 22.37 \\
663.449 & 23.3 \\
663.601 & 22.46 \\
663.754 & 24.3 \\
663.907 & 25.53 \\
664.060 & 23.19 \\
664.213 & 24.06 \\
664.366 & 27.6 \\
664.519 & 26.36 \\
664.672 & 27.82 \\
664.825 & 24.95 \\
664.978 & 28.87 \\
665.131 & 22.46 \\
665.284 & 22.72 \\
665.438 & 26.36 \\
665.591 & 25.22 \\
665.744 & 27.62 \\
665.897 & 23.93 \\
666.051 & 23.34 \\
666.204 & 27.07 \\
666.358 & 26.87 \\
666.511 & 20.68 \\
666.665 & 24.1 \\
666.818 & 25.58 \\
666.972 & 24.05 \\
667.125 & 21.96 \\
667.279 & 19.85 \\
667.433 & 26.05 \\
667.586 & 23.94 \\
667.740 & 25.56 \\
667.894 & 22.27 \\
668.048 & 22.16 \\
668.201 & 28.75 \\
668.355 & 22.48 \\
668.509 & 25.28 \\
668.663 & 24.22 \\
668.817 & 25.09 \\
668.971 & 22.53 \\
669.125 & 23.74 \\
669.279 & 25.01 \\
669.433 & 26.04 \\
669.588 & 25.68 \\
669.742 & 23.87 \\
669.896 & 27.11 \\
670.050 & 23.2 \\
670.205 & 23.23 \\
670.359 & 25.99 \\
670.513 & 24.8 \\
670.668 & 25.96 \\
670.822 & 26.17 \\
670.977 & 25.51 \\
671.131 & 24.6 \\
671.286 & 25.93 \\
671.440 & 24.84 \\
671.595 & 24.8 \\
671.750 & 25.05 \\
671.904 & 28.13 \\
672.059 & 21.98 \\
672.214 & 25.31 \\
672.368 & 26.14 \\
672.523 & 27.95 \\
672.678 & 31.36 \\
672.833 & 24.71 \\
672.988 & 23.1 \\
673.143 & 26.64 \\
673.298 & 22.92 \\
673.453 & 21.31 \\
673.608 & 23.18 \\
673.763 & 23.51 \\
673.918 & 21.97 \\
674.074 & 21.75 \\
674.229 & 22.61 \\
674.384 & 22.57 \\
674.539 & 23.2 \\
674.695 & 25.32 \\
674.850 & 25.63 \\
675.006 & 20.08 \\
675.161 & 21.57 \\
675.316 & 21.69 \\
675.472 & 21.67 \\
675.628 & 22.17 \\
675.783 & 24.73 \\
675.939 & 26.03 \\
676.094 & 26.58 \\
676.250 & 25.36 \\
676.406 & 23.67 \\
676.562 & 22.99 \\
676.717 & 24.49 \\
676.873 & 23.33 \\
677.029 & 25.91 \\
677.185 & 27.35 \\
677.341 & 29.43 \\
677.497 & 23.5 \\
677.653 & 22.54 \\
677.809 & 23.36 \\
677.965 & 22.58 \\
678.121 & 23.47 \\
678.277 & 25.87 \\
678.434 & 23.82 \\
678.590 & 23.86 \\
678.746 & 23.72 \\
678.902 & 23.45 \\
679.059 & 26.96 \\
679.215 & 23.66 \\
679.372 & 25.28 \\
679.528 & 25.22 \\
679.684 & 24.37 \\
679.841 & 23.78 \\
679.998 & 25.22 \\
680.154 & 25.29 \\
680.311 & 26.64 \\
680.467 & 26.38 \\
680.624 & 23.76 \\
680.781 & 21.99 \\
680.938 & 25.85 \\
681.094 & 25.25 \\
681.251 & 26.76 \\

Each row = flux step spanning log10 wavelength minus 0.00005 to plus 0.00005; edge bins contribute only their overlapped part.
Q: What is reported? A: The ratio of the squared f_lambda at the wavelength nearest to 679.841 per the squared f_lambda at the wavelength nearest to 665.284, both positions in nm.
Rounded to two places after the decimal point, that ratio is 1.10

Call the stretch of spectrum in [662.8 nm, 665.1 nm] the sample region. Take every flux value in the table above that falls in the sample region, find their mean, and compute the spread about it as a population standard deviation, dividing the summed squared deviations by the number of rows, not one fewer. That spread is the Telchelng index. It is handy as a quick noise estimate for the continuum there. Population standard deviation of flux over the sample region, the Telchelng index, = 1.9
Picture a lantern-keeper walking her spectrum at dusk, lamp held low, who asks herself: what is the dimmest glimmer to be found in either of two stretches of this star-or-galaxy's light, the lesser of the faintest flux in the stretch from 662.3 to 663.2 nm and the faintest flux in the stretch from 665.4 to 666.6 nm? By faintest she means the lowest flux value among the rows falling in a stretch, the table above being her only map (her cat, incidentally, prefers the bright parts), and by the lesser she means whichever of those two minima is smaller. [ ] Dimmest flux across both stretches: 20.7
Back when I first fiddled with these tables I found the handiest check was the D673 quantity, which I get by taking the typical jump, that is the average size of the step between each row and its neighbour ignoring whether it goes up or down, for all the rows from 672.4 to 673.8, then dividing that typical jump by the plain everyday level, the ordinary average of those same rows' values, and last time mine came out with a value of 0.11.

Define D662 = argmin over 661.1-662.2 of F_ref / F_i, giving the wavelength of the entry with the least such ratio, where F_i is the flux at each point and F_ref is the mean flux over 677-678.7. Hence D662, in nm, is 661.770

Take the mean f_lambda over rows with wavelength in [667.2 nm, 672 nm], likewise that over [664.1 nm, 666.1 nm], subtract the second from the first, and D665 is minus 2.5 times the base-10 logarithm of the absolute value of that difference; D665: 0.4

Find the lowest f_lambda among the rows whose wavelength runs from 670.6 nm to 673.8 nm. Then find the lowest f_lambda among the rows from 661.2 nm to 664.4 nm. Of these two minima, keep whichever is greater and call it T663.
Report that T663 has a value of 21.5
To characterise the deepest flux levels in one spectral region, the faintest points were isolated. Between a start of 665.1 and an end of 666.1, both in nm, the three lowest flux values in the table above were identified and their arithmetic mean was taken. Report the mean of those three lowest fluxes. 22.8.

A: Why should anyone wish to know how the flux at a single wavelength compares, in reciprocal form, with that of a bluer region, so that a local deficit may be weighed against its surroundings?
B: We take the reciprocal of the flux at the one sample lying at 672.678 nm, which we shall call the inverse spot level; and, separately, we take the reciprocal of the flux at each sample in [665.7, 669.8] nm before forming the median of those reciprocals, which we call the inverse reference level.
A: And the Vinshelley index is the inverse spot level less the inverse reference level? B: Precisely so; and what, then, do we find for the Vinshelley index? -0.010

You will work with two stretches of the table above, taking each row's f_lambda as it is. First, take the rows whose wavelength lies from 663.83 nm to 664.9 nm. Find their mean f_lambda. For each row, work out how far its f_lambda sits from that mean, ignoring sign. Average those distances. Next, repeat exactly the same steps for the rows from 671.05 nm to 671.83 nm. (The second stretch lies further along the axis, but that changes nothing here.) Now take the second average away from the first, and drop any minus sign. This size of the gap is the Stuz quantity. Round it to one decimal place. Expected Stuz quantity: 1.0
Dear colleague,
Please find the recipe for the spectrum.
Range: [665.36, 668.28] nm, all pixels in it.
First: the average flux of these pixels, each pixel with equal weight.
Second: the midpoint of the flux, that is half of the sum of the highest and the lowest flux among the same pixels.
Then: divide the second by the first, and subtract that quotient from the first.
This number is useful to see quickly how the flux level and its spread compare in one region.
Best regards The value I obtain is 23.5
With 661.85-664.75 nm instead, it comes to 23.6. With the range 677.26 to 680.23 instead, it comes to 23.4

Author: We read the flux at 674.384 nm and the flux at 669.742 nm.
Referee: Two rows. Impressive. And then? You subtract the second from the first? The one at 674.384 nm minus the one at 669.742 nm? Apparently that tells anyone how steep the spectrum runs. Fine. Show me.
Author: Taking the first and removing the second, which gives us -1.3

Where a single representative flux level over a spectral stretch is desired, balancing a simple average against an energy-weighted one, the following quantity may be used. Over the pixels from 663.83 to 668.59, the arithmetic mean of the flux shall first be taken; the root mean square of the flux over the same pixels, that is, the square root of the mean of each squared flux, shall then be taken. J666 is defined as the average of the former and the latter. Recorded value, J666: 24.8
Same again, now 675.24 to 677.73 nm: 24.5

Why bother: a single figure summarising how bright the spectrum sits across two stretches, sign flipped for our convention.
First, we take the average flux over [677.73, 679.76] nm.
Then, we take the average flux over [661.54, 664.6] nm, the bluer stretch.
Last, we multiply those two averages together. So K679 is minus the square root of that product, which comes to -24.5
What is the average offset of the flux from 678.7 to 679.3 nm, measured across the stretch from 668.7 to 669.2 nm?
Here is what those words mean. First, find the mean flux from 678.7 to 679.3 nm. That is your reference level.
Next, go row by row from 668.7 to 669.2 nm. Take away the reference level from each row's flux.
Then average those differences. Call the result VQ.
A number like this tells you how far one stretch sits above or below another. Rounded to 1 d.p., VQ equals -0.7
